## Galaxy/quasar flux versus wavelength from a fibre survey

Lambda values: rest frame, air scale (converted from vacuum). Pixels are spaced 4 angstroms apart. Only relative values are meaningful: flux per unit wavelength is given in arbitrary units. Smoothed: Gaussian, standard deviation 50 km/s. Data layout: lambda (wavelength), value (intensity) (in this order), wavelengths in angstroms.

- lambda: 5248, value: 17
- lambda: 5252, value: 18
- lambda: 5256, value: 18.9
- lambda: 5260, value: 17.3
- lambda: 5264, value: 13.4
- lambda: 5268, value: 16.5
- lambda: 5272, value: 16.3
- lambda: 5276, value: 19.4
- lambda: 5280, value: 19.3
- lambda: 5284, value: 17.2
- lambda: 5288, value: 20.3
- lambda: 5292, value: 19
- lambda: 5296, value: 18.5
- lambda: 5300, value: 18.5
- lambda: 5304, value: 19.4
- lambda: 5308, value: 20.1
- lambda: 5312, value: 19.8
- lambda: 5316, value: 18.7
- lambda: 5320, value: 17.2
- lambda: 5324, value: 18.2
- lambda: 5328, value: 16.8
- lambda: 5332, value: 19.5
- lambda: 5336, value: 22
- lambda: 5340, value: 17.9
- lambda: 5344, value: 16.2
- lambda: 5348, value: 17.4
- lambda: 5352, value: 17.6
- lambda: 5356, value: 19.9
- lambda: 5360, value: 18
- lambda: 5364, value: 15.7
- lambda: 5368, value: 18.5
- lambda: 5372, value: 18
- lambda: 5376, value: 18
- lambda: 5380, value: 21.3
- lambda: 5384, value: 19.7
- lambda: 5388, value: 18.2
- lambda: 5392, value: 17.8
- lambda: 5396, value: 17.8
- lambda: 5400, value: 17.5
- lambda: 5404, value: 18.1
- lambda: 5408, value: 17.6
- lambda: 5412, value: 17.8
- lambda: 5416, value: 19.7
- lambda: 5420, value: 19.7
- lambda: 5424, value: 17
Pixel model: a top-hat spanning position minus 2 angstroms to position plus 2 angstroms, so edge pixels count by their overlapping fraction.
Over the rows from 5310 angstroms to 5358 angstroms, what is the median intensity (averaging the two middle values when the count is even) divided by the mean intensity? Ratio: 0.979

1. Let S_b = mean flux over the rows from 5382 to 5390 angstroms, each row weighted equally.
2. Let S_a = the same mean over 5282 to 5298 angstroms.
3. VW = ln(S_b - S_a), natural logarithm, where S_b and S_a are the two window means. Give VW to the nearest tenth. -1.6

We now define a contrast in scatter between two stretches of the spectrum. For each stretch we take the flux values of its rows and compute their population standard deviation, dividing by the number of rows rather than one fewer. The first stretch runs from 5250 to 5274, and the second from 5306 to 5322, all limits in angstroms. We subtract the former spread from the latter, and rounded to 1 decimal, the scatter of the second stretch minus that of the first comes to -0.6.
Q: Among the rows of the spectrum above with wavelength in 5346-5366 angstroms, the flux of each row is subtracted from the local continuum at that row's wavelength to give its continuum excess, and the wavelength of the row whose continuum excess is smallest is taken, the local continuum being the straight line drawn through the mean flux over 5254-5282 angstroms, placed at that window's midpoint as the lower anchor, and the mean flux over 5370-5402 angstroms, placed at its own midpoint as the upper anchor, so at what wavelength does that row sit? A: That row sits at 5356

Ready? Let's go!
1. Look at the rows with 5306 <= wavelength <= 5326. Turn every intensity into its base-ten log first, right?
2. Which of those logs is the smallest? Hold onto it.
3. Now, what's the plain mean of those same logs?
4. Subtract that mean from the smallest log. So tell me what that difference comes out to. -0.038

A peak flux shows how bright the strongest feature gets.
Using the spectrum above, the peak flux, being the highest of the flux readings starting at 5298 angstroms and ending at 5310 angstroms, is 20.1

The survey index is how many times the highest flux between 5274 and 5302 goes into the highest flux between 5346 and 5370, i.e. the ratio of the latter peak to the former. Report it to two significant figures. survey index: 0.98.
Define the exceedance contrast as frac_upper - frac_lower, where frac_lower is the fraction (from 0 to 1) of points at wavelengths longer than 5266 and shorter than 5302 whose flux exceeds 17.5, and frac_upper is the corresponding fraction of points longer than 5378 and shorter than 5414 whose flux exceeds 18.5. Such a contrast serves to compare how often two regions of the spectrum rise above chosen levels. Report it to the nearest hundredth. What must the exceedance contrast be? -0.44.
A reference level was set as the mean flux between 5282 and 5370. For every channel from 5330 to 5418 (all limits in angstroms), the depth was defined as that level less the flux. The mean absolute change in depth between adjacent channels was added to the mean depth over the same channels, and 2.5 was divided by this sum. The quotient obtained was 1.6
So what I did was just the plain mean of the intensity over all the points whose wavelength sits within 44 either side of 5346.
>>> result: 18.55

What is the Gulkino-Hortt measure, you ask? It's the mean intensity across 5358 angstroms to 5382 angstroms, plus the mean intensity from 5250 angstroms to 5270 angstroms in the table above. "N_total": 35.1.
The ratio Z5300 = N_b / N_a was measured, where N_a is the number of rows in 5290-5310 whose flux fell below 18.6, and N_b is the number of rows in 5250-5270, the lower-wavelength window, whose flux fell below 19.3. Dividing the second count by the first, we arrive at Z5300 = 2.5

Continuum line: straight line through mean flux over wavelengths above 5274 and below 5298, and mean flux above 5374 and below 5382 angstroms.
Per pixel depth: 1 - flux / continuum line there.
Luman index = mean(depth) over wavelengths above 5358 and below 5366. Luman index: 0.137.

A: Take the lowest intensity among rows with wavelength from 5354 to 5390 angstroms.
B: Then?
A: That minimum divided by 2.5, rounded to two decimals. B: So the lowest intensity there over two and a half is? 6.28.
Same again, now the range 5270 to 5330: 6.52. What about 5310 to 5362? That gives 6.48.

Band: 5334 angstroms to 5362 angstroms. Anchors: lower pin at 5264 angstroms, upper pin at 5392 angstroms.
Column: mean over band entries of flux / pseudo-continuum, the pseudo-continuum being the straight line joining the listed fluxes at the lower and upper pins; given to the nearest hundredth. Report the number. 1.13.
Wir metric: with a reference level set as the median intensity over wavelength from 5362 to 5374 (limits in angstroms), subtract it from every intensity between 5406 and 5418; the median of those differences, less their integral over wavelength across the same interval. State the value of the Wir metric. -5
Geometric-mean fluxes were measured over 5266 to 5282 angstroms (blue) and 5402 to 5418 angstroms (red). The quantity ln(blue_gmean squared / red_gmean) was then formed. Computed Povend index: 2.85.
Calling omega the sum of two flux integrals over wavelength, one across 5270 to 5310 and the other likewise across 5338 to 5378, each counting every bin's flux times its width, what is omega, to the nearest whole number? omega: 1461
